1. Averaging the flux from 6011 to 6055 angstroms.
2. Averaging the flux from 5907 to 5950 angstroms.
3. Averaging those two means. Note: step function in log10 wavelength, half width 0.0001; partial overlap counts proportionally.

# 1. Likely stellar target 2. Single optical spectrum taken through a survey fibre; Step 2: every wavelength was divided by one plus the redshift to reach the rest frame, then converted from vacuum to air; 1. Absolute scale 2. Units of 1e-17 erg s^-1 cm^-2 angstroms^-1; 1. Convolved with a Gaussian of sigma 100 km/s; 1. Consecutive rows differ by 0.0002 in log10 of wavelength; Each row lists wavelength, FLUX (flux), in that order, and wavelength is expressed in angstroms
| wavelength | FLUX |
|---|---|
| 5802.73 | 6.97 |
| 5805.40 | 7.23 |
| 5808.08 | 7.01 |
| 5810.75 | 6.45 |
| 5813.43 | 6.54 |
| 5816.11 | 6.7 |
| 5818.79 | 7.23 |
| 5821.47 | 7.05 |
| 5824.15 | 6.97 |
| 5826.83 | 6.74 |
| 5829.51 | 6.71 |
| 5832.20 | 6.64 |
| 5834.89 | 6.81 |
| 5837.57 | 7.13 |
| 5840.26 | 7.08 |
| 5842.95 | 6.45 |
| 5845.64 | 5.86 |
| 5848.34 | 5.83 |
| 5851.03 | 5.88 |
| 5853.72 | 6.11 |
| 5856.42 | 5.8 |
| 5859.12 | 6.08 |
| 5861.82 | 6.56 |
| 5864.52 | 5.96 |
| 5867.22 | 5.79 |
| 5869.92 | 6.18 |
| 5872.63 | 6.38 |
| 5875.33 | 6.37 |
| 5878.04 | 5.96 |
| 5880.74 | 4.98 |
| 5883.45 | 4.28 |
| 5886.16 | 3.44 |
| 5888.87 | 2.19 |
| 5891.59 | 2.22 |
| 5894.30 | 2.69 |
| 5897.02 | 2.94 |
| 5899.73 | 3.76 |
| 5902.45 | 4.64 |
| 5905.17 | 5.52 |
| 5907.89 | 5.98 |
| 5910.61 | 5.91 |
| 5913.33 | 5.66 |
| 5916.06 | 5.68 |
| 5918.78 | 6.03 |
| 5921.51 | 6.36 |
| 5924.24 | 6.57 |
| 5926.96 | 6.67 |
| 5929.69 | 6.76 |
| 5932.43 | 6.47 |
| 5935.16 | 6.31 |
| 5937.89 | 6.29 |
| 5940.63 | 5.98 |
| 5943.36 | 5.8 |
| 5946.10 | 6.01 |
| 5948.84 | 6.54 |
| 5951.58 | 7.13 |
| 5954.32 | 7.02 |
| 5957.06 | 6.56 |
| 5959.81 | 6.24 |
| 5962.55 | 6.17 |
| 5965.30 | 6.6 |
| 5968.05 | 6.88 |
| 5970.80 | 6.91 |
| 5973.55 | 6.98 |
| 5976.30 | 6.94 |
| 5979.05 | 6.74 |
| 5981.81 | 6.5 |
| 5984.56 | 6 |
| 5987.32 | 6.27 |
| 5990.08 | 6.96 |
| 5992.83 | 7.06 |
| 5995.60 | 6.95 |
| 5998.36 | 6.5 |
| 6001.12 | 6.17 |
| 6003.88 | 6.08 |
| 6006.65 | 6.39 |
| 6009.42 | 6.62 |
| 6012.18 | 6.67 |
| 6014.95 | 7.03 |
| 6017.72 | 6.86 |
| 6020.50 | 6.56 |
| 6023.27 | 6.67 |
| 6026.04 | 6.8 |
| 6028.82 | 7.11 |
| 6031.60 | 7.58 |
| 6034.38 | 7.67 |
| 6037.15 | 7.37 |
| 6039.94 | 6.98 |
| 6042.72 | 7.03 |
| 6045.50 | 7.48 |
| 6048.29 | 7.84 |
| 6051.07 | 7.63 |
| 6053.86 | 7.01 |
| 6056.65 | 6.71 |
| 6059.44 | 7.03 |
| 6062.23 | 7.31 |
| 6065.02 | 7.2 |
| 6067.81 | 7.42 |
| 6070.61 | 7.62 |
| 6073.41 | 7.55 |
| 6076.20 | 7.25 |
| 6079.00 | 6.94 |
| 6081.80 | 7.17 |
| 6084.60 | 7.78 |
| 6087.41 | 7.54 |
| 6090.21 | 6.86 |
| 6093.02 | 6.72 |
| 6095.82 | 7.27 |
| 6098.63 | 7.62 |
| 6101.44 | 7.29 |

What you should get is 6.67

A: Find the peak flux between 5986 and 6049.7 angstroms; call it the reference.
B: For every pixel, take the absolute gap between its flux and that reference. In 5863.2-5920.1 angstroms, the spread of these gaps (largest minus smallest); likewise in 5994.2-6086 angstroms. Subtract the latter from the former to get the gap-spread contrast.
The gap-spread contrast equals 2.4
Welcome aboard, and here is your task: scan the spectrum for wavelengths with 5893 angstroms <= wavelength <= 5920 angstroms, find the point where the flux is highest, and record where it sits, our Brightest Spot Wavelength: 5918.78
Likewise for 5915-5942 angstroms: 5929.69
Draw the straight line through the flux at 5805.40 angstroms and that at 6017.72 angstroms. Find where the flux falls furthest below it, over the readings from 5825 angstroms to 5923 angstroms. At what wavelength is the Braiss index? 5888.87 angstroms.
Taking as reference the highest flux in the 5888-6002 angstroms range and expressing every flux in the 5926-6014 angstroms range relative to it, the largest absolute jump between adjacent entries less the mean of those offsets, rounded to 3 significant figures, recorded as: 1.28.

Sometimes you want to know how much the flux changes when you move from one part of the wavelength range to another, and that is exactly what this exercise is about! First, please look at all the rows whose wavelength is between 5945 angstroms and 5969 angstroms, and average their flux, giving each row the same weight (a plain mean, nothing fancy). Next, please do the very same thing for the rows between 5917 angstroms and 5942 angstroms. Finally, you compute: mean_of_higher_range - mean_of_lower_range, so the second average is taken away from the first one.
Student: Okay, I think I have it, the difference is 0.2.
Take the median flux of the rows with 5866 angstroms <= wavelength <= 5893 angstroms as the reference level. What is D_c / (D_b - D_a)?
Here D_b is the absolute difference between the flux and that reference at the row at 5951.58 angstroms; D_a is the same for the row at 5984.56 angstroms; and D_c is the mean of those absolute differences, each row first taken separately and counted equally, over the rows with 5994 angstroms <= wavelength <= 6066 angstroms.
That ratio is 1.4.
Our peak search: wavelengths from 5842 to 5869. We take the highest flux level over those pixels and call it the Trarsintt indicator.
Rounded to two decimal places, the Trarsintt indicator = 6.56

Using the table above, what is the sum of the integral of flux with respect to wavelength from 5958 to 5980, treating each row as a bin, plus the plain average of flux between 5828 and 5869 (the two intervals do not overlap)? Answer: 153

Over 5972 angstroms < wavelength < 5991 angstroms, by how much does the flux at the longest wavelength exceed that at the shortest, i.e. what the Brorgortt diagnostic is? 0.0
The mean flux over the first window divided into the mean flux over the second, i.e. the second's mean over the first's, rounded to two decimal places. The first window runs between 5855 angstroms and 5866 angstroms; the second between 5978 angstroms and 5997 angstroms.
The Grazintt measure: 1.09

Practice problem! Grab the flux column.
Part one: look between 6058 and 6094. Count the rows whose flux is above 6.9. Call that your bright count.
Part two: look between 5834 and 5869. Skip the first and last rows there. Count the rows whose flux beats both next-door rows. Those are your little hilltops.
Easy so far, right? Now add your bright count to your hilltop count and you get 14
